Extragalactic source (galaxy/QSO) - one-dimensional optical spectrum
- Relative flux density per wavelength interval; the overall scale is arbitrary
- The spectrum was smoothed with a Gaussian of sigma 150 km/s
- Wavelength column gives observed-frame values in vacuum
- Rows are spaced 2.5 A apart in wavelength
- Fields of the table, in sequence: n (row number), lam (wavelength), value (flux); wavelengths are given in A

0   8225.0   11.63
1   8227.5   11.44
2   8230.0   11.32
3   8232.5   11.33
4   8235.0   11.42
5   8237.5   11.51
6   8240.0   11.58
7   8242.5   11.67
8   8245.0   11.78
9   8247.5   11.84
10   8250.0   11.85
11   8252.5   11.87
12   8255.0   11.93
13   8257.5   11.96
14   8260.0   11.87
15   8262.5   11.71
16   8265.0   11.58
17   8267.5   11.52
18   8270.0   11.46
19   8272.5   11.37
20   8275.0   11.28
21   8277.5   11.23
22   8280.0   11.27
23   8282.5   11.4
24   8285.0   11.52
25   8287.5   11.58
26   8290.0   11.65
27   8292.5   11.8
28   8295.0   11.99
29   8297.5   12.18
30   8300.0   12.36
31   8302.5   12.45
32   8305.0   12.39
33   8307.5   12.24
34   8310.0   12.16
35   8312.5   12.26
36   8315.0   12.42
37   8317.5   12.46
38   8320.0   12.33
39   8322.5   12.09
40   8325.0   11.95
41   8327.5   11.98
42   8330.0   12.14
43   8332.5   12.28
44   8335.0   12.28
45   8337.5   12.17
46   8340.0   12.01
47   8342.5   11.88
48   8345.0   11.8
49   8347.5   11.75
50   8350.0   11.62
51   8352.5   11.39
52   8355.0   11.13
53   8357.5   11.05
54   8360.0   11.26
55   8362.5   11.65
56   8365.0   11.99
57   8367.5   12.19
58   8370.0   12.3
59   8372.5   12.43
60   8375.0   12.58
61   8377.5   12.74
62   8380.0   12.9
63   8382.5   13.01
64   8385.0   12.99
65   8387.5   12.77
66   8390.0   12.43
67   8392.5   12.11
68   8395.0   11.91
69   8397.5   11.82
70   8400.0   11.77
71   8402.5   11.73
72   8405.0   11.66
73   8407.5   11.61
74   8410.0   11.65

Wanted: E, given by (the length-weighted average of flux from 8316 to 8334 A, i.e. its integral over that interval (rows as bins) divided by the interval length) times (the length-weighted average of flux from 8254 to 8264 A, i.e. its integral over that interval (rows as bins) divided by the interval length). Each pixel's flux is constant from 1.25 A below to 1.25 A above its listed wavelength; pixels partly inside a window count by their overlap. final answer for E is 144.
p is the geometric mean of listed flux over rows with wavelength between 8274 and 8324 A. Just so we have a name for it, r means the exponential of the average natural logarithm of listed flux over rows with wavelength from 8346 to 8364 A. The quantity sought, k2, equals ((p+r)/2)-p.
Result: -0.27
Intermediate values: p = 11.9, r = 11.4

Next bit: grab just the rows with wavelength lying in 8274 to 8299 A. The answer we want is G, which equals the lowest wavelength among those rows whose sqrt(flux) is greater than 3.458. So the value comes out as 8295.0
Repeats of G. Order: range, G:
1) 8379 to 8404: 8380.0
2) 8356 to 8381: 8365.0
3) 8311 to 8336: 8312.5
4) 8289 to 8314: 8295.0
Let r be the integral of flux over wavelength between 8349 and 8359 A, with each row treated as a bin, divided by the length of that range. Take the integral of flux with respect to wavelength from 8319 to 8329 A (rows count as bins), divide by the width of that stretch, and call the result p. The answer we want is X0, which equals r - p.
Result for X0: -0.8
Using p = 12.1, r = 11.3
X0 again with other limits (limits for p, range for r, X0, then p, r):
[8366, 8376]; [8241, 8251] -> -0.6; 12.4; 11.8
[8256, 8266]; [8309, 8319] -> 0.5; 11.8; 12.3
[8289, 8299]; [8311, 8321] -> 0.4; 11.9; 12.4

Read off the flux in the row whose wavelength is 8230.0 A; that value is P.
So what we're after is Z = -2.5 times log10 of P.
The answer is -2.63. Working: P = 11.32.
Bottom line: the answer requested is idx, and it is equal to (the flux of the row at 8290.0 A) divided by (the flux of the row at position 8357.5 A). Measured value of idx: 1.05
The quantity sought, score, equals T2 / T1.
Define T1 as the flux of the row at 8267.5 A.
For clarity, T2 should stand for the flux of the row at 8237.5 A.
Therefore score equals 1.00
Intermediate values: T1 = 11.52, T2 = 11.51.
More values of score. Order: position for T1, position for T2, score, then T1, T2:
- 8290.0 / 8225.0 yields 1.00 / 11.65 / 11.63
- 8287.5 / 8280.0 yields 0.97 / 11.58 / 11.27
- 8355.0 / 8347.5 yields 1.06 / 11.13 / 11.75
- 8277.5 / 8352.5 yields 1.01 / 11.23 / 11.39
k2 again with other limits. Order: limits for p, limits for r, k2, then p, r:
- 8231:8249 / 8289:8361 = 0.19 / 11.6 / 12.0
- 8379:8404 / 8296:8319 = 0.00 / 12.3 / 12.3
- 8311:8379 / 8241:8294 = -0.19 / 12.0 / 11.6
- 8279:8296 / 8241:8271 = 0.08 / 11.6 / 11.8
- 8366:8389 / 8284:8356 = -0.32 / 12.7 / 12.0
